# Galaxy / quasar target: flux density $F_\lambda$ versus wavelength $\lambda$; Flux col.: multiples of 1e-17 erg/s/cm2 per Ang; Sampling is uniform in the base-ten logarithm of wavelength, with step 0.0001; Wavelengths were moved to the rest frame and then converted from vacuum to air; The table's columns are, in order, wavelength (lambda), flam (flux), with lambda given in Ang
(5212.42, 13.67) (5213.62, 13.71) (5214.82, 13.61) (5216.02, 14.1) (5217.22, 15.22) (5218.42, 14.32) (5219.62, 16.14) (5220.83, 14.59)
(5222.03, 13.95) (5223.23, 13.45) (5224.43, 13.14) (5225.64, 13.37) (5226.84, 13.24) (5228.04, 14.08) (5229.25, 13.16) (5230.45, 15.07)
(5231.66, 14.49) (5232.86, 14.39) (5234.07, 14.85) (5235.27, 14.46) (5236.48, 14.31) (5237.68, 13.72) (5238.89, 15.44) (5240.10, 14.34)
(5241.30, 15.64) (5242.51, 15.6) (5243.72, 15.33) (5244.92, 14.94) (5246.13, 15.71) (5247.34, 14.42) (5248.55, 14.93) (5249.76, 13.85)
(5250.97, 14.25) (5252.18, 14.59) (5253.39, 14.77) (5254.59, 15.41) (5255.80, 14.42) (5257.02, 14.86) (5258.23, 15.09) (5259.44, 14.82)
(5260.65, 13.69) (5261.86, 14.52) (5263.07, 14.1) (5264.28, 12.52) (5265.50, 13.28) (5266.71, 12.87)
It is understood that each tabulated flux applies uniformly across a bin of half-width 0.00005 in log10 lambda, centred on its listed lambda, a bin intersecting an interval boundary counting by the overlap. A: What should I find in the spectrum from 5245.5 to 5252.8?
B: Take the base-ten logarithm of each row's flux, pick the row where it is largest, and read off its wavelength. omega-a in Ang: 5246.13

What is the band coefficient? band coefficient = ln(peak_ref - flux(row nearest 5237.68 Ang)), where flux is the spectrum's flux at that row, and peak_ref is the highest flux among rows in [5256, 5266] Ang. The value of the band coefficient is 0.31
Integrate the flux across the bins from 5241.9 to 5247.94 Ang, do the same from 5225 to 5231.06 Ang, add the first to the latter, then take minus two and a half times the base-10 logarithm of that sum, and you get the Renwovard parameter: -5.61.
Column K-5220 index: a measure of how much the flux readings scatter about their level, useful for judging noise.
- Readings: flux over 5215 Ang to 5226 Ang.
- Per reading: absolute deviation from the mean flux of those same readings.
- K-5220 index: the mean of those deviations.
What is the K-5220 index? 0.72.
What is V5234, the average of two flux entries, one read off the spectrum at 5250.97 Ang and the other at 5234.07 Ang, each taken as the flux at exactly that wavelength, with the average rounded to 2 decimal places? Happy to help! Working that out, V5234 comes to 14.55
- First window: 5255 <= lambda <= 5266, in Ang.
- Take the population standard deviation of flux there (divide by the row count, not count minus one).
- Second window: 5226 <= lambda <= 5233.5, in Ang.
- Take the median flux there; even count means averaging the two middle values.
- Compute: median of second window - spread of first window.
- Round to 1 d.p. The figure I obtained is 13.4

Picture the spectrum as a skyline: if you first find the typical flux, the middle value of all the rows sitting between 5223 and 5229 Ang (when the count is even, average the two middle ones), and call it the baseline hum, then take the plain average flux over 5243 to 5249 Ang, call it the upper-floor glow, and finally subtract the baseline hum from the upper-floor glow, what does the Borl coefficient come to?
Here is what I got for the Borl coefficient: 1.7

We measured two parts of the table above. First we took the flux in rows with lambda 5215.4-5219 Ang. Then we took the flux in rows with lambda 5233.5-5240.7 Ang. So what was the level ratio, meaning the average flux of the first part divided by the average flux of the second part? 1.00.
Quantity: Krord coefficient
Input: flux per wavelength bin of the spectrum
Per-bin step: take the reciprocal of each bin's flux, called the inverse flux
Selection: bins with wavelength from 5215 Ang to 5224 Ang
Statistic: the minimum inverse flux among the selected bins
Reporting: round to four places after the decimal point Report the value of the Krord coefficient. 0.0620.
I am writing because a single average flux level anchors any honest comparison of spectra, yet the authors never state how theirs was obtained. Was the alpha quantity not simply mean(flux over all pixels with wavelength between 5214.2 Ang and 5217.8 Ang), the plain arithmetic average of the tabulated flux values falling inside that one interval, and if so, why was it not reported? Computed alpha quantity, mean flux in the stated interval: 14.3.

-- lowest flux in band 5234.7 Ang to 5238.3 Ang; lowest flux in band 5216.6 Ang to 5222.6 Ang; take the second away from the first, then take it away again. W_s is -14.2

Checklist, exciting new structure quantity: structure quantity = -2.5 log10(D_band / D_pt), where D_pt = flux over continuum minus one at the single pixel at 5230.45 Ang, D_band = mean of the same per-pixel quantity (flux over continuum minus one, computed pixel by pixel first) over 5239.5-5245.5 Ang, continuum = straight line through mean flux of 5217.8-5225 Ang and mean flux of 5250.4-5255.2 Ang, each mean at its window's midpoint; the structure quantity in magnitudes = 0.2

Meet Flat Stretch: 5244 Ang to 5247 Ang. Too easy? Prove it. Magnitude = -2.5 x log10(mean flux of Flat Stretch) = -2.96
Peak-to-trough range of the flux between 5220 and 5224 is 1.14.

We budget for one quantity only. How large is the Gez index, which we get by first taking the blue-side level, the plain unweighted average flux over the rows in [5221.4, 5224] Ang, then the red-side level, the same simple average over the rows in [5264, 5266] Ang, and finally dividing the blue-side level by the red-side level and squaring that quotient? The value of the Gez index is 1.13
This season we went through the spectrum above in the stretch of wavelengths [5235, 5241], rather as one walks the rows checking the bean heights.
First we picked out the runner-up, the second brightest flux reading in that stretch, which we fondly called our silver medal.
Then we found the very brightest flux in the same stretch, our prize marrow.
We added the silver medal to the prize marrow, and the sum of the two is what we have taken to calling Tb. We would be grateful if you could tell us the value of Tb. 29.9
